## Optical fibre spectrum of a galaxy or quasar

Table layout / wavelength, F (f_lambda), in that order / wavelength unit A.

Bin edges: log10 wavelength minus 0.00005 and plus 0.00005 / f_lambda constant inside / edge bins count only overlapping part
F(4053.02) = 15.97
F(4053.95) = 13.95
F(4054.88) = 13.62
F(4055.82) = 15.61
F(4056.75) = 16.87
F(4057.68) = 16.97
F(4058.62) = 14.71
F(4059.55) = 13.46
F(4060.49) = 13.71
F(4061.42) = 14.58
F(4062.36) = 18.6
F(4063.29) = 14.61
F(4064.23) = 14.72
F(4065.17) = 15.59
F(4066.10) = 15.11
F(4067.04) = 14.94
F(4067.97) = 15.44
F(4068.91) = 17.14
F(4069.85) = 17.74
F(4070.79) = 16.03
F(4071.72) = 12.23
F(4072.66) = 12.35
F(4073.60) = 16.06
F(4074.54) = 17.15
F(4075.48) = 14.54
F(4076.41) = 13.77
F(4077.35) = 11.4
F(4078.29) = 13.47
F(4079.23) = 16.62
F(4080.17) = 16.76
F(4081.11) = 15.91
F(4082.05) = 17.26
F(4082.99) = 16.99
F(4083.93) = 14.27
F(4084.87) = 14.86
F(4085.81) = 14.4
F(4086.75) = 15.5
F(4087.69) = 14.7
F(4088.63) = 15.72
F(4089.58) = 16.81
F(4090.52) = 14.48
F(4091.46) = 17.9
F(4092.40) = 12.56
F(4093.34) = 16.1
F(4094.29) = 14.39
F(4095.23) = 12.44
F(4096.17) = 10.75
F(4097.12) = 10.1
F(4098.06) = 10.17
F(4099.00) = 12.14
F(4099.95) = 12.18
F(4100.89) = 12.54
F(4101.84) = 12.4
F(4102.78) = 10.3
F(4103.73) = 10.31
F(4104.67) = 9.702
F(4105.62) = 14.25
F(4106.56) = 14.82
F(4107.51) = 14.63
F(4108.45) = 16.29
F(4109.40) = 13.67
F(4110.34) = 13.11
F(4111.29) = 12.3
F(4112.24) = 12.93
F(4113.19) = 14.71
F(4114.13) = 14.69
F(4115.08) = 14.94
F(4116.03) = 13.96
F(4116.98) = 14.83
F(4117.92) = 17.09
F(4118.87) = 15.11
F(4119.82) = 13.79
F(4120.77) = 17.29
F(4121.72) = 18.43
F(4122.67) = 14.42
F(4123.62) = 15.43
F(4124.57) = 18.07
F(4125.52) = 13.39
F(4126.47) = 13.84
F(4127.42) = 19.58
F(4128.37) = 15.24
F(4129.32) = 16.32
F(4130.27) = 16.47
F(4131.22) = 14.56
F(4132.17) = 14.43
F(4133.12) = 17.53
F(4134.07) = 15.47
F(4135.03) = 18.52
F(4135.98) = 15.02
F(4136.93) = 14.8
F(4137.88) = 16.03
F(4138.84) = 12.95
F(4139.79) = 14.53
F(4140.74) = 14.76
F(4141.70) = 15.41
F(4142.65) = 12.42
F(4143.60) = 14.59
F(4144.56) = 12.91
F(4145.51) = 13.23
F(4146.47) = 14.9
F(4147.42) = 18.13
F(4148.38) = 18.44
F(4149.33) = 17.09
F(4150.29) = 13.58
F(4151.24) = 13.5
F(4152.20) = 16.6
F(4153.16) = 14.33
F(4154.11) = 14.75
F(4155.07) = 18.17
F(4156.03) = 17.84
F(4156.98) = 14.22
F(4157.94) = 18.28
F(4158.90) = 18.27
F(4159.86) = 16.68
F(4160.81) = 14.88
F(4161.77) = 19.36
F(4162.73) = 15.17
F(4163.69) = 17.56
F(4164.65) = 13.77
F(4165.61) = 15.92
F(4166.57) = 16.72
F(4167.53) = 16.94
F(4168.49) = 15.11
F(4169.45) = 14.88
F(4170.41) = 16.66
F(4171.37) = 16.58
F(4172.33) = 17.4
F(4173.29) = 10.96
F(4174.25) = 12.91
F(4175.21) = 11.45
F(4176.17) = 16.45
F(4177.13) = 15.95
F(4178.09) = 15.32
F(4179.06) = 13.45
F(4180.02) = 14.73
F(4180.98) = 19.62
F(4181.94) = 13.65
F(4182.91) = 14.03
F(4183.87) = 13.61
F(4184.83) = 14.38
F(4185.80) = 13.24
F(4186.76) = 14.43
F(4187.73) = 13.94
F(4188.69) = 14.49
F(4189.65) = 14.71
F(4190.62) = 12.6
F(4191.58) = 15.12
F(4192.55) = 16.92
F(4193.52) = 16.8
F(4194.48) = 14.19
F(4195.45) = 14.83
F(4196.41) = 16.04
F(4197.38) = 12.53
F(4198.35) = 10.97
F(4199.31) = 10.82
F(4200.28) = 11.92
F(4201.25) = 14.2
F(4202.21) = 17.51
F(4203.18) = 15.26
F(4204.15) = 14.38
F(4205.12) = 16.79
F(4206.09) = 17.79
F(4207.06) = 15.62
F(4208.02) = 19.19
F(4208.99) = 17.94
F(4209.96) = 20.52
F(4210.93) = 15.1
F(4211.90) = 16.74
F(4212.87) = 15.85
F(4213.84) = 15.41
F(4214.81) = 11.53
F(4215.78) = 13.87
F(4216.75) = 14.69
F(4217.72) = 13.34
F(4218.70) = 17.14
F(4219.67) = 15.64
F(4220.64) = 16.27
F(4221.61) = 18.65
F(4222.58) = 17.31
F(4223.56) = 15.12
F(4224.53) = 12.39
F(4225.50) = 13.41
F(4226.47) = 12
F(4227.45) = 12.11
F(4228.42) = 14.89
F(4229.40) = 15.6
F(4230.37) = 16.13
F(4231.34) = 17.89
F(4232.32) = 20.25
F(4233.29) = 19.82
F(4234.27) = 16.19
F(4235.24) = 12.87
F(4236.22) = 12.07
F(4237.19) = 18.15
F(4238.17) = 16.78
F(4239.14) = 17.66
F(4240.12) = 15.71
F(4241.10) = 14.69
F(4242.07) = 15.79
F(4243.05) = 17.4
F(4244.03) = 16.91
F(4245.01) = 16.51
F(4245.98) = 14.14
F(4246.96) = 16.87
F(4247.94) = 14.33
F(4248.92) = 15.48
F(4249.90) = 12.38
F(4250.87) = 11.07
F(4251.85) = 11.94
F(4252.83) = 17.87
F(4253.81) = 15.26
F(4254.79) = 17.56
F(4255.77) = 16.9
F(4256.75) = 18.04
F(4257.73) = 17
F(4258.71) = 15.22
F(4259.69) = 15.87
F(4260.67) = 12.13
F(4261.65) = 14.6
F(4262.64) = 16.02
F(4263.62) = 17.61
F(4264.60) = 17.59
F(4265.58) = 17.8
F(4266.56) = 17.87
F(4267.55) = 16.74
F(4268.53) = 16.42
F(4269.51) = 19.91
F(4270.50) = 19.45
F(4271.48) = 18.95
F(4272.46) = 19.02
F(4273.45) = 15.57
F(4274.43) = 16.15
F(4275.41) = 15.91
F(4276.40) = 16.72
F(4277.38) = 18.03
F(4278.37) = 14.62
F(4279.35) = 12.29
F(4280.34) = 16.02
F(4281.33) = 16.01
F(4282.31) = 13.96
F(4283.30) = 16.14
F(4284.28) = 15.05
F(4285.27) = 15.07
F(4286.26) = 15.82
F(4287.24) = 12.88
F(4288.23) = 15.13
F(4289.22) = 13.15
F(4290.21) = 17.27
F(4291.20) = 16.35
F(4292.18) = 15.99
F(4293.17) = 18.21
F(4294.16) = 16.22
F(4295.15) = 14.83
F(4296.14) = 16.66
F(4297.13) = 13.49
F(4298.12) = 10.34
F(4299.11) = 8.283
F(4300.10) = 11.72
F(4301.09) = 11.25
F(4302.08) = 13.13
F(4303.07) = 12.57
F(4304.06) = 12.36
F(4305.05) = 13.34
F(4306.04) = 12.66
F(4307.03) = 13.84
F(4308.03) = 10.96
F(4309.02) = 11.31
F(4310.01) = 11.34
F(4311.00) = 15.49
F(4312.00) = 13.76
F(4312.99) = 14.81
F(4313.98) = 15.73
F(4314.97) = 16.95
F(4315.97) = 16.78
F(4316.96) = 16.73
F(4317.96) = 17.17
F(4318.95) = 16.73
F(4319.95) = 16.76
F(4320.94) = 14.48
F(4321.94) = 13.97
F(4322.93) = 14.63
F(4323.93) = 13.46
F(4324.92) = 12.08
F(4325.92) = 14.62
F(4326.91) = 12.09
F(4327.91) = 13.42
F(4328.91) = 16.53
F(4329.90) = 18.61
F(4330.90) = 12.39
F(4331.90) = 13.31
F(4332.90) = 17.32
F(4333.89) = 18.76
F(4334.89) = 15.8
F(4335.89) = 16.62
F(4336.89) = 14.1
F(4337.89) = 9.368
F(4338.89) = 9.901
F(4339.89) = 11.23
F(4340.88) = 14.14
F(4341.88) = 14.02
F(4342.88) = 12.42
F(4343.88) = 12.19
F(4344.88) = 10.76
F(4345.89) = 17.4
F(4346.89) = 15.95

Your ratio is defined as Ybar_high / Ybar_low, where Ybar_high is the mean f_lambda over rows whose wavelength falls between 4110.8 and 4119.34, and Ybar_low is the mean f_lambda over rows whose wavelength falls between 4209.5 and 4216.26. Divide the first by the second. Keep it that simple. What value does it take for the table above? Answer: 0.93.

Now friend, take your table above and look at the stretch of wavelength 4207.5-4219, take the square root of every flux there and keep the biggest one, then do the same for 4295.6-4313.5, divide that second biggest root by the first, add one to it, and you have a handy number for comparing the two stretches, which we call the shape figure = 1.90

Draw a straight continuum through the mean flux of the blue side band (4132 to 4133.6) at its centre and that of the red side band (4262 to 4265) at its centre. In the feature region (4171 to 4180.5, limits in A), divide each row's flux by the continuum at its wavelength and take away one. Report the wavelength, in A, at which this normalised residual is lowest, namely 4173.29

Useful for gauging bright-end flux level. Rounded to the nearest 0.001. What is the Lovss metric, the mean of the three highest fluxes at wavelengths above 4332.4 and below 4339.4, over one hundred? 0.176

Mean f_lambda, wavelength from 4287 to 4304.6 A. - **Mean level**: 13.9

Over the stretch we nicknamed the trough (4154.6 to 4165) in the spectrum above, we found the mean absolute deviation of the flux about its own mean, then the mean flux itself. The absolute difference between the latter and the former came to 15.1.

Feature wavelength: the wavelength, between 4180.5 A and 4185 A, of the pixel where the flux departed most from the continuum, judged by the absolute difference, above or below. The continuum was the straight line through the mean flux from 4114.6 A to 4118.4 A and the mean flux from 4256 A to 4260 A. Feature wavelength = 4180.98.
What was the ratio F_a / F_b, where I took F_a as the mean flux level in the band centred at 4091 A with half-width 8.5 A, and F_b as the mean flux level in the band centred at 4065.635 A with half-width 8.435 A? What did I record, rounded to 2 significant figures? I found 0.93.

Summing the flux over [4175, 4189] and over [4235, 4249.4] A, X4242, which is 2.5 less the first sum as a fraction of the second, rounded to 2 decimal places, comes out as 1.57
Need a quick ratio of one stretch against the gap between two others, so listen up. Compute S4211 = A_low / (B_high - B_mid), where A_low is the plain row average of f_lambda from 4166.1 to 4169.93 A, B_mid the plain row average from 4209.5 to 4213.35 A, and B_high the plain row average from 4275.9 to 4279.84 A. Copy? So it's -10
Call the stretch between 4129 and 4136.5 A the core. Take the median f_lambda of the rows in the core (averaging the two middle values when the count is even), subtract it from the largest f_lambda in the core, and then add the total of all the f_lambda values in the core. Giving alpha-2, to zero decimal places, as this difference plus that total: 131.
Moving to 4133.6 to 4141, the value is 126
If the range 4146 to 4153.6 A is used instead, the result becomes 129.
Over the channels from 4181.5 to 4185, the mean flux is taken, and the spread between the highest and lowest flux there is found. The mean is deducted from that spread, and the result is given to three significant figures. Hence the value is -13.1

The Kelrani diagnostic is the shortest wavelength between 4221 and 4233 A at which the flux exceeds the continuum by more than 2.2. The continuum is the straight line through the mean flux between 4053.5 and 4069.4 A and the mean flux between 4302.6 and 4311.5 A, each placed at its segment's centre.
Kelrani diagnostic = 4221.61 A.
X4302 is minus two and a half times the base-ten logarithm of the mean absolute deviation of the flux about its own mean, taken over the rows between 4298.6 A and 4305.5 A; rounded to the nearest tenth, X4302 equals -0.2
